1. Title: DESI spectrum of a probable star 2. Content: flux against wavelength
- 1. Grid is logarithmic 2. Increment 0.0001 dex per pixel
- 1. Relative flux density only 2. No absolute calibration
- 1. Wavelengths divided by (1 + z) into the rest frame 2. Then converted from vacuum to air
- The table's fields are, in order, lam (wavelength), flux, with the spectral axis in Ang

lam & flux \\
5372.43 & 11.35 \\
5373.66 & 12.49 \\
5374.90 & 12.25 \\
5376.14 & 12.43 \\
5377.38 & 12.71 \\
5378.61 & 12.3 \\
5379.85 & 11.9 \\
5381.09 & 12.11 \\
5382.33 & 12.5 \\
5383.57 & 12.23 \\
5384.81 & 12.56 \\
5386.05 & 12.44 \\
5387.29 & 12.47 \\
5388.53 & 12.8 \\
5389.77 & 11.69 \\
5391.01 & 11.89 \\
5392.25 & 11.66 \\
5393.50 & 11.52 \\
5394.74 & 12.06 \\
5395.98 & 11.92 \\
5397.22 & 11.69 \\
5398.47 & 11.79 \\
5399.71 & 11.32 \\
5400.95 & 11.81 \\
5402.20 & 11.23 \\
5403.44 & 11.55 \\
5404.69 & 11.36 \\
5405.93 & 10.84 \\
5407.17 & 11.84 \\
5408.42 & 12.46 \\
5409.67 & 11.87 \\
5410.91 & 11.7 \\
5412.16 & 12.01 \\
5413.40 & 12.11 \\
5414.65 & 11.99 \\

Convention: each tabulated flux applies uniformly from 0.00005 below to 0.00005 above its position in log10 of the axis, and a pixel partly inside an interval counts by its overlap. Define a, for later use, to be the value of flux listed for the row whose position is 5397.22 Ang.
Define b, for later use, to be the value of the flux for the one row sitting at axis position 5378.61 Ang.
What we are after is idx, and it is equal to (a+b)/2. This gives 12.0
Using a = 11.69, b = 12.3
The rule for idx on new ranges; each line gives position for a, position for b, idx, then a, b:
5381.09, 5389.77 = 11.9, 12.11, 11.69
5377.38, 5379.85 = 12.3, 12.71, 11.9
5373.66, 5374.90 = 12.4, 12.49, 12.25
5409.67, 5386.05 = 12.2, 11.87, 12.44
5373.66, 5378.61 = 12.4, 12.49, 12.3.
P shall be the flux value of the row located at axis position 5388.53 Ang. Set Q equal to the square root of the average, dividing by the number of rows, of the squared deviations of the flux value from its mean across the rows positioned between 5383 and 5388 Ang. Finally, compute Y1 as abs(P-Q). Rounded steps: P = 12.8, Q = 0.12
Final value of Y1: 12.7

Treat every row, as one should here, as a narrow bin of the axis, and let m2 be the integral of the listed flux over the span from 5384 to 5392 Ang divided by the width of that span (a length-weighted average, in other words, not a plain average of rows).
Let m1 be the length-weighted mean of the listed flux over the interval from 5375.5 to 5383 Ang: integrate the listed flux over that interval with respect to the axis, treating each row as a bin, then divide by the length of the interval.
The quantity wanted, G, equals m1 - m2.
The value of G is 0.0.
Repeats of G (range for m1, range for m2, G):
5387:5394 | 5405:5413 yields 0.2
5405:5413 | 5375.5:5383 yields -0.5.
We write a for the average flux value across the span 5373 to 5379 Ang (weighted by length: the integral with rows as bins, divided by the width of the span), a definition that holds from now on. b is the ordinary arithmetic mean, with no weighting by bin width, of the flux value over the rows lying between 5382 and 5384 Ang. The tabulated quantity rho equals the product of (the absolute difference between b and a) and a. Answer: 1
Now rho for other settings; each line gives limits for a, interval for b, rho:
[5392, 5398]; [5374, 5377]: 7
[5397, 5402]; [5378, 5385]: 8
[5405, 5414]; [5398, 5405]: 4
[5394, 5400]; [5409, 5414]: 2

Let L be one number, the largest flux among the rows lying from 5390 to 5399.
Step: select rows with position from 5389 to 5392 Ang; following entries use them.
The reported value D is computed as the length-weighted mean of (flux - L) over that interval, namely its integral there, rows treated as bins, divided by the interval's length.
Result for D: -0.24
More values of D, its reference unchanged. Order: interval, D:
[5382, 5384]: 0.30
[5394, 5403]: -0.38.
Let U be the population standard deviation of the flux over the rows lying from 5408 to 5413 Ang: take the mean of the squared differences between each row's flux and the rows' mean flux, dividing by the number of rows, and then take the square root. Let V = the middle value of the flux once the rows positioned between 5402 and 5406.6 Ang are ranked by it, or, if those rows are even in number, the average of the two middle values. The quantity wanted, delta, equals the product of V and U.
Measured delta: 3.2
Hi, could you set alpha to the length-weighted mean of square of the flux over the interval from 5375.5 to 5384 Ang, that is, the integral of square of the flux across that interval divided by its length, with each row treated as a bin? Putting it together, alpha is 152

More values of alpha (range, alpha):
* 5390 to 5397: 139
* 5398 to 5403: 133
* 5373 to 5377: 154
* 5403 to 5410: 136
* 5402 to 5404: 131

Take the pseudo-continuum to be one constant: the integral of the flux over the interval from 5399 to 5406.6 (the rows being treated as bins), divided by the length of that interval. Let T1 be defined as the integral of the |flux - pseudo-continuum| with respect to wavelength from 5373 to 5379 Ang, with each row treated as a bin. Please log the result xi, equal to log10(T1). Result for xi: 0.8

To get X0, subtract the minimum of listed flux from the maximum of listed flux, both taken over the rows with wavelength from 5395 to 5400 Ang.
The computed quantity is 0.60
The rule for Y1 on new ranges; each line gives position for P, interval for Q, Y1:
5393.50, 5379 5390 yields 11.2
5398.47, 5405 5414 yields 11.3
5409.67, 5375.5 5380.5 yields 11.6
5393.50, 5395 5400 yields 11.3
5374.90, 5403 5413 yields 11.8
